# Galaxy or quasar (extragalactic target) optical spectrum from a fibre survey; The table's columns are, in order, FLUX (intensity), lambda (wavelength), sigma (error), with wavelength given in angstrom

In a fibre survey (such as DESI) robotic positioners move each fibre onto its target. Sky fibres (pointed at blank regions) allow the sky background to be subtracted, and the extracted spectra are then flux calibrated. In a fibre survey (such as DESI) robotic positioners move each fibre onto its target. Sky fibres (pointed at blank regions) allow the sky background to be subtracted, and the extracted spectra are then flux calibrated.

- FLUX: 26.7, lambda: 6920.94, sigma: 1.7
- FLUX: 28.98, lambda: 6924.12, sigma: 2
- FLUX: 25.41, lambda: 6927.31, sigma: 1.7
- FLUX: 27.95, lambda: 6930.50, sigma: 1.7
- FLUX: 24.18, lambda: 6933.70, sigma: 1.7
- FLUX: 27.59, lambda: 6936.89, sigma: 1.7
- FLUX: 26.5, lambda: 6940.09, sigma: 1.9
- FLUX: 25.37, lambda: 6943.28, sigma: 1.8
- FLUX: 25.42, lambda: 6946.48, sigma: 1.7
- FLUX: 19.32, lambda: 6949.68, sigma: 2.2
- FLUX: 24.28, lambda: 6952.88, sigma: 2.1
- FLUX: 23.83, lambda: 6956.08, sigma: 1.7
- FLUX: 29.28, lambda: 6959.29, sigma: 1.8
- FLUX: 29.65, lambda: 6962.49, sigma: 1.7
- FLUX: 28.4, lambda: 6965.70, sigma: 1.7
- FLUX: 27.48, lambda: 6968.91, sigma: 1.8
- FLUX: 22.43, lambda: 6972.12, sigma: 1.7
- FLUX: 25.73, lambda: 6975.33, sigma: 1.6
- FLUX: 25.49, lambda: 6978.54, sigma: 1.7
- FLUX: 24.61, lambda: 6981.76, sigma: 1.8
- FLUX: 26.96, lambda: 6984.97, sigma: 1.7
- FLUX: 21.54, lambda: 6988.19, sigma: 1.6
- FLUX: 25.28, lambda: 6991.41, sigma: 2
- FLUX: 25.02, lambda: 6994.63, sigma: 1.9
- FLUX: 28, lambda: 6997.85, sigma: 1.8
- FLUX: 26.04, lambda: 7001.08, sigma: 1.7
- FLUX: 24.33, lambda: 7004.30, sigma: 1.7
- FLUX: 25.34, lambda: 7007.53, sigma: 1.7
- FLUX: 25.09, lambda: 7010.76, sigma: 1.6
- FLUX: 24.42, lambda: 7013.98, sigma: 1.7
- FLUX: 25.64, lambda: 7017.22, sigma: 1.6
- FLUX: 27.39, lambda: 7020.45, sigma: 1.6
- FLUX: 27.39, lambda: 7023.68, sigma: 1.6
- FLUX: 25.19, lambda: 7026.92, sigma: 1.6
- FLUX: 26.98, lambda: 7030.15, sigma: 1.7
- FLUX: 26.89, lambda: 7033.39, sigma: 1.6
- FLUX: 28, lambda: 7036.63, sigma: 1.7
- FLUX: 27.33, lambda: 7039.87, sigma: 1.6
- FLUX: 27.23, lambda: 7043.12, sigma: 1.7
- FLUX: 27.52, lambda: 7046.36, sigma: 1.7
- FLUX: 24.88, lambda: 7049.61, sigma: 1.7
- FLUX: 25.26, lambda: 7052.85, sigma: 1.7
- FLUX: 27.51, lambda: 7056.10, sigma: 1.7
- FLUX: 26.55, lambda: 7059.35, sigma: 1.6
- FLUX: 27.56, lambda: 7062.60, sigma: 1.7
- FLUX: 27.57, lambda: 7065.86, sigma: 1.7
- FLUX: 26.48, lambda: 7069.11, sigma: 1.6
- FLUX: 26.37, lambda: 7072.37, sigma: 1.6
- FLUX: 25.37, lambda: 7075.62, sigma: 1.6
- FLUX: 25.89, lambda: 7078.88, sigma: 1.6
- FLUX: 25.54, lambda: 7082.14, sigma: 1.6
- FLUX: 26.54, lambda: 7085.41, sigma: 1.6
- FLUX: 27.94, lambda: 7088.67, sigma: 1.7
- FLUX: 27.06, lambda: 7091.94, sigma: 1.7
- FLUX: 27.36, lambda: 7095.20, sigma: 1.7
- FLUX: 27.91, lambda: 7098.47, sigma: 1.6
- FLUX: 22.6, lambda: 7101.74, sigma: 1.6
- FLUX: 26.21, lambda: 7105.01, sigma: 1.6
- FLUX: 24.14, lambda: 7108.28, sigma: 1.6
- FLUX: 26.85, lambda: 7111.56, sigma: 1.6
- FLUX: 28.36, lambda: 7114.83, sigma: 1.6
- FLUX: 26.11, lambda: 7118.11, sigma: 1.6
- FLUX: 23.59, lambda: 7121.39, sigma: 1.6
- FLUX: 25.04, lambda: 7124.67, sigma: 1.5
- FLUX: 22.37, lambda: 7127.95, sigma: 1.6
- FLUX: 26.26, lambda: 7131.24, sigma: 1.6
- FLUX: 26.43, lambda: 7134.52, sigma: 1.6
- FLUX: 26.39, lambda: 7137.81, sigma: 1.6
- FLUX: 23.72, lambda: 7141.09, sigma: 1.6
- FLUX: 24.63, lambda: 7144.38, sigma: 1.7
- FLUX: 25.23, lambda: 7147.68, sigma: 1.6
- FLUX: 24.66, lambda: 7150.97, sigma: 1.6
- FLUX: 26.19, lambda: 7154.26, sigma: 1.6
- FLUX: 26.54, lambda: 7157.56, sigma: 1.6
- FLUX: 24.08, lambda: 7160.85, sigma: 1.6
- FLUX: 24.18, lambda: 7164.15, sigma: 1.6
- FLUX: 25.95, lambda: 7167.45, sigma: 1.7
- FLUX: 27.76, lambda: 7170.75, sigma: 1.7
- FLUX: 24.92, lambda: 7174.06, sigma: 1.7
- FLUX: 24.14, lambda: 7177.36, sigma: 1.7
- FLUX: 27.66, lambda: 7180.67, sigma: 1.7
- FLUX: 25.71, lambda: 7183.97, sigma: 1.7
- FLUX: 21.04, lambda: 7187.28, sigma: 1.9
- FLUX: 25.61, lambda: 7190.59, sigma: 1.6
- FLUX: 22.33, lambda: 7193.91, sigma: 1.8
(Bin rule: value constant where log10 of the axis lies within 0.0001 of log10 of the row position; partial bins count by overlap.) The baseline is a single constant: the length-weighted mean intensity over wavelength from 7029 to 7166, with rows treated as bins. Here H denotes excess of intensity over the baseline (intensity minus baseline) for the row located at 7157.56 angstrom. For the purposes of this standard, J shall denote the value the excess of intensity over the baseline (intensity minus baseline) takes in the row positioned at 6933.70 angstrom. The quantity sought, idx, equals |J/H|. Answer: 3.6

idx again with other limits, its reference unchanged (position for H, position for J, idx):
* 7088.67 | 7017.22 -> 0.2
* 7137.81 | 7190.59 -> 1.1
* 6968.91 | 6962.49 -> 2.5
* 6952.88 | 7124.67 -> 0.6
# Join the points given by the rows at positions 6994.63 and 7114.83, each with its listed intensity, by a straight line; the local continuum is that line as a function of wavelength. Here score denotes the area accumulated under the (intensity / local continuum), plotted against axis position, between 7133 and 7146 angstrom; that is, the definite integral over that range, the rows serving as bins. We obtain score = 11.3 angstrom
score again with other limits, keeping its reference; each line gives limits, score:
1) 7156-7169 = 11.0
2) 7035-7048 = 13.6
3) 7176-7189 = 10.6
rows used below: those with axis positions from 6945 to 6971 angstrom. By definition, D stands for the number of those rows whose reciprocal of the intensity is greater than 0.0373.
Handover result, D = 4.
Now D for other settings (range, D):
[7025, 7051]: 2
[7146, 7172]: 7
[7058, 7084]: 6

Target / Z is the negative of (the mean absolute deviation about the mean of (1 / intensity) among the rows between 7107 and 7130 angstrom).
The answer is -0.0025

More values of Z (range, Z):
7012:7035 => -0.0015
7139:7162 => -0.0013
